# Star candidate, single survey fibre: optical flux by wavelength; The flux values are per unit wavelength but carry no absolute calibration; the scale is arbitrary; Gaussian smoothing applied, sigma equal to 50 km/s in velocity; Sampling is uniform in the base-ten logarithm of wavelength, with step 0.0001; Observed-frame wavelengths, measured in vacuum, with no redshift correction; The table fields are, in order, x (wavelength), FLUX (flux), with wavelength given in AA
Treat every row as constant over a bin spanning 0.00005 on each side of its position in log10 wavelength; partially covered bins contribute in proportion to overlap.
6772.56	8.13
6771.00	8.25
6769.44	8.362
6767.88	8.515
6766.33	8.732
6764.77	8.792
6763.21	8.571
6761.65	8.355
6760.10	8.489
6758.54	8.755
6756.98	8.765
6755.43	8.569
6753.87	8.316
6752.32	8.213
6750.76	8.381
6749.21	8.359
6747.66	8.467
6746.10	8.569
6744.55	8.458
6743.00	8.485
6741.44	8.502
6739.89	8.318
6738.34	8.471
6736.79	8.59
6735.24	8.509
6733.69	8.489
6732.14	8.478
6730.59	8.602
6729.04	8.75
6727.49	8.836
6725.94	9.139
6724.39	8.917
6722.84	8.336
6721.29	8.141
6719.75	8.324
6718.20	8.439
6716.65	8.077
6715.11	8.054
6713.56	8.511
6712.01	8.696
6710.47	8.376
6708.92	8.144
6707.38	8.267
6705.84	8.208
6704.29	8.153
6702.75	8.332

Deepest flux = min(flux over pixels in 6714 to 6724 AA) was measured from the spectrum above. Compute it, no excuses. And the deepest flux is 8.054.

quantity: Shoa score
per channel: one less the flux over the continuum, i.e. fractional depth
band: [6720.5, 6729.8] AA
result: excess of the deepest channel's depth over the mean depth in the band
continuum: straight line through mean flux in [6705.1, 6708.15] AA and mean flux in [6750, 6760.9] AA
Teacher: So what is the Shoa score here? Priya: 0.063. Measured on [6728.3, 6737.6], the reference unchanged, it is 0.010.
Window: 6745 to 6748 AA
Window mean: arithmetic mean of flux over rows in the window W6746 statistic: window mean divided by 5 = 1.70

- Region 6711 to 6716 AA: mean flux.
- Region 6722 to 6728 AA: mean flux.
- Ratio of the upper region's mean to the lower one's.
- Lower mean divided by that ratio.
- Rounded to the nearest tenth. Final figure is 8.1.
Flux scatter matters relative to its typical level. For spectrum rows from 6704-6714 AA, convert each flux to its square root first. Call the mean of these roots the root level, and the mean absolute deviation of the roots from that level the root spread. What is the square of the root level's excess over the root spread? 8.17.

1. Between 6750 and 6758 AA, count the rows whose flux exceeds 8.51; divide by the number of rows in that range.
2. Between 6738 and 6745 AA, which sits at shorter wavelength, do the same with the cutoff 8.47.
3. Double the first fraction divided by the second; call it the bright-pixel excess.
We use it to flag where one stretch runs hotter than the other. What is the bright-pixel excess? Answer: 1.3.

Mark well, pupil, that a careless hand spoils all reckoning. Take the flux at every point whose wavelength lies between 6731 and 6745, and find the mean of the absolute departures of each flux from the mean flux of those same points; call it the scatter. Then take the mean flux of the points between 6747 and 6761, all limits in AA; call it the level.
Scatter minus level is -8.44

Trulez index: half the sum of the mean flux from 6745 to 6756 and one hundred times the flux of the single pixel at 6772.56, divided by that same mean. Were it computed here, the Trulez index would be 48.8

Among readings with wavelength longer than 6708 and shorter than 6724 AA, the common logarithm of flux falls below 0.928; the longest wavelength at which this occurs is 6722.84 AA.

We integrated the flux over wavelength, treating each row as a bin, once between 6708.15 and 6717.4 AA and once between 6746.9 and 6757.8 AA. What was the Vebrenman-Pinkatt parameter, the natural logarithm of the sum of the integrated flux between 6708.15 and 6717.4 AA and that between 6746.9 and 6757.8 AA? 5.1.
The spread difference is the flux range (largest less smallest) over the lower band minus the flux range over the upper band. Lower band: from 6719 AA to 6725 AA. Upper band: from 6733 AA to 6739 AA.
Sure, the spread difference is 0.66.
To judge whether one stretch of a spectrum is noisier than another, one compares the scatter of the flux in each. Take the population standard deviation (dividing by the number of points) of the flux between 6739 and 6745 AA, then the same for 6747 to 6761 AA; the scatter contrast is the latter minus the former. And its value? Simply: 0.11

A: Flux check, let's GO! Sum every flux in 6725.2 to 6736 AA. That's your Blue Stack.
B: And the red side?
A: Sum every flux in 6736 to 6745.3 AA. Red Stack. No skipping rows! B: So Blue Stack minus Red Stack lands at 10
